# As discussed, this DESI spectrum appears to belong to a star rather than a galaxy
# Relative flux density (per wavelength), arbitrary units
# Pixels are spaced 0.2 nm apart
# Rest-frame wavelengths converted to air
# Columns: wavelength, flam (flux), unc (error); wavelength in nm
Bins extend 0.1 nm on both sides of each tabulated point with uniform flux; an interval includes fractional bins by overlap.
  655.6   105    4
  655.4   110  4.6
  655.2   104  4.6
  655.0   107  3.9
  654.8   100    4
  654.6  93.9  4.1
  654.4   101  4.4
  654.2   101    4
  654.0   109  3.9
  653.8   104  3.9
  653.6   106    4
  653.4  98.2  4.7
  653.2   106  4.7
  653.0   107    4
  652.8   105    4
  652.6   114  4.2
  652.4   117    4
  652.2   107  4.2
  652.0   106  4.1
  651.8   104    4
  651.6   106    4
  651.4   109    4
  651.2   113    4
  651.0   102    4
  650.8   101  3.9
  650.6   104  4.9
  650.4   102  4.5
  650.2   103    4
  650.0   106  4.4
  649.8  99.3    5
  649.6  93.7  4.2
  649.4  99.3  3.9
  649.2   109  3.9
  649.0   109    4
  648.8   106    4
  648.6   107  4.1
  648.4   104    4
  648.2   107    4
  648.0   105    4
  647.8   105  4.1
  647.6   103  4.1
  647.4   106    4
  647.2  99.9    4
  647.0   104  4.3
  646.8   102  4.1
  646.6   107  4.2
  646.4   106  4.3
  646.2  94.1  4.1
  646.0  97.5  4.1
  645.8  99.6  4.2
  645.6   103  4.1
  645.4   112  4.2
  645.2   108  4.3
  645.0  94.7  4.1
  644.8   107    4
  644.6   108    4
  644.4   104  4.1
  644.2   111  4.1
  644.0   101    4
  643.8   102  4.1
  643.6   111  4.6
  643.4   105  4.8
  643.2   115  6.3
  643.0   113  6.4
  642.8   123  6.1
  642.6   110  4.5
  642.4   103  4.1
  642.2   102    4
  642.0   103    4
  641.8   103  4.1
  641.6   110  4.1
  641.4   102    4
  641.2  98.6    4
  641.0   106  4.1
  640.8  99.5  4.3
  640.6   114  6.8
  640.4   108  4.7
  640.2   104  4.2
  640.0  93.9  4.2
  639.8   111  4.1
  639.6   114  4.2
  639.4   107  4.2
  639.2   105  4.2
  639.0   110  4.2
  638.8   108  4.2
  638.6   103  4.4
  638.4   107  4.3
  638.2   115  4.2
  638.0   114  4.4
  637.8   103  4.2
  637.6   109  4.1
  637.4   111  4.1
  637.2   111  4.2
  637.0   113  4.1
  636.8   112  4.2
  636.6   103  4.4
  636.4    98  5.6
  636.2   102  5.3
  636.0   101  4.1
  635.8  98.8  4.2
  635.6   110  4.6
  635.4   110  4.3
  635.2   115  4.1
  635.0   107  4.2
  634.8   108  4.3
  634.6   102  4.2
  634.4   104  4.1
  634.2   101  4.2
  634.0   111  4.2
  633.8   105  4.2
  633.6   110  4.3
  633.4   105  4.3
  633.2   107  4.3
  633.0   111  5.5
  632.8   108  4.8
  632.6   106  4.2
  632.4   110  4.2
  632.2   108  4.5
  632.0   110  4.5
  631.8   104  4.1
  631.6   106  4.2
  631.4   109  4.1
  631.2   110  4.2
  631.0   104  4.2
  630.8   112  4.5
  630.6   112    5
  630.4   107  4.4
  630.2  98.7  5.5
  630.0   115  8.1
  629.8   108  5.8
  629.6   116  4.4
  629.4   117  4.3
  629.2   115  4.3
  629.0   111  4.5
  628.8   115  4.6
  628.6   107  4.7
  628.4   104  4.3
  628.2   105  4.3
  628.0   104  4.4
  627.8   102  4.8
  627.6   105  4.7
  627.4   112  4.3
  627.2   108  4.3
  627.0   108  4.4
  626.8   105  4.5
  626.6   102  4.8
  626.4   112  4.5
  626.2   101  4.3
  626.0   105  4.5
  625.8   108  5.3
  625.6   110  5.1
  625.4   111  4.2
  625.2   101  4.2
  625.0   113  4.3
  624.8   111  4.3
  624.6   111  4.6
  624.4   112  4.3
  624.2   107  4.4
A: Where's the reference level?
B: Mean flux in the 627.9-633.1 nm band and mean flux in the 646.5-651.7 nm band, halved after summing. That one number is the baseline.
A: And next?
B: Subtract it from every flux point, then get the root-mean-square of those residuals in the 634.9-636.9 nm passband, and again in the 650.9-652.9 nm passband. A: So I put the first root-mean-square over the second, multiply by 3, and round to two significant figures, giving 3.5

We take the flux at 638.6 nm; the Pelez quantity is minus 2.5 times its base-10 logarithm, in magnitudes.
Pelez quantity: -5.03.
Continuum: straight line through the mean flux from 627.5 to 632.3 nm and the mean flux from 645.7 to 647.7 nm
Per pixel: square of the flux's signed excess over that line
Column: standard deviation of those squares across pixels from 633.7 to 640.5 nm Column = 30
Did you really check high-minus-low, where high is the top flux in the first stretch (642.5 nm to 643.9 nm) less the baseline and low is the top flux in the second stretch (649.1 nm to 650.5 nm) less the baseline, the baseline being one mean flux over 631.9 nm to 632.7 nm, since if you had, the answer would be 14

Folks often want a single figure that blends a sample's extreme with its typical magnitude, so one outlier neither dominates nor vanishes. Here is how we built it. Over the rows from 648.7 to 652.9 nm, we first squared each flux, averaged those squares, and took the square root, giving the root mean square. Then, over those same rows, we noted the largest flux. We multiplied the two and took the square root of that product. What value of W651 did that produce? 111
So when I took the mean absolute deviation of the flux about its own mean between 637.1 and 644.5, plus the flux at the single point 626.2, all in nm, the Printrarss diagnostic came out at 106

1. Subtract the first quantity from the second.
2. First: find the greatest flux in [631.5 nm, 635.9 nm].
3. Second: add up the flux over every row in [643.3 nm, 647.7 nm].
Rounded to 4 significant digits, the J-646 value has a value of 2171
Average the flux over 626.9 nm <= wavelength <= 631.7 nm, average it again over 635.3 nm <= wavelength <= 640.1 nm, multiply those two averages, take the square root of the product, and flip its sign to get -108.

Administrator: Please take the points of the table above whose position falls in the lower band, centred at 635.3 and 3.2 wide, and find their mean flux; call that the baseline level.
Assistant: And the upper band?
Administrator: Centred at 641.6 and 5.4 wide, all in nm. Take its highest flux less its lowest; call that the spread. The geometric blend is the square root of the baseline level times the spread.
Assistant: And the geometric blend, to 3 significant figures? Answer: 55.4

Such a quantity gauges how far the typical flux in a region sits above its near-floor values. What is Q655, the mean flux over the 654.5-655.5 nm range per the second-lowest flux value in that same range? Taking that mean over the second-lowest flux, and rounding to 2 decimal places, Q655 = 1.03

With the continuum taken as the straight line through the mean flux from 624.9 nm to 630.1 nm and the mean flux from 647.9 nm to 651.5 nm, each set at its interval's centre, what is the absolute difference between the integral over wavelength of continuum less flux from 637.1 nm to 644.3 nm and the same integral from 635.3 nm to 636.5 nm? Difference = 14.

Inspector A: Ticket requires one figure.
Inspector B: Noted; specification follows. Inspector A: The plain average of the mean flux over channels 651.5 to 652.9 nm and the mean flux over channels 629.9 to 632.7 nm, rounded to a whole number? 108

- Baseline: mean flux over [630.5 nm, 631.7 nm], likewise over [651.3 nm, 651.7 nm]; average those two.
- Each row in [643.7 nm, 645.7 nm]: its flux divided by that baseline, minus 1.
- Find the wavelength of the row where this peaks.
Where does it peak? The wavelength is 645.4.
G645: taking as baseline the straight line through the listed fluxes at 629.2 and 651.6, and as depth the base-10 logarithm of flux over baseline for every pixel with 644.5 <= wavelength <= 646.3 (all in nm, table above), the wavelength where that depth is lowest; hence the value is 646.2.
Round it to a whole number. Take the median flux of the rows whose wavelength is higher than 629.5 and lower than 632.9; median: 108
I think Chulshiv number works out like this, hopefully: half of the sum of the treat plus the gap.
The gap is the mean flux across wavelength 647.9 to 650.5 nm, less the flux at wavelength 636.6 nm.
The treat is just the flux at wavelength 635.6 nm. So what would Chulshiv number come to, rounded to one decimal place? 55.4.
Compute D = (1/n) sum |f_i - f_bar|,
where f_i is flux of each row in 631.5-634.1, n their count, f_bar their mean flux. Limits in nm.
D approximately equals 2.09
